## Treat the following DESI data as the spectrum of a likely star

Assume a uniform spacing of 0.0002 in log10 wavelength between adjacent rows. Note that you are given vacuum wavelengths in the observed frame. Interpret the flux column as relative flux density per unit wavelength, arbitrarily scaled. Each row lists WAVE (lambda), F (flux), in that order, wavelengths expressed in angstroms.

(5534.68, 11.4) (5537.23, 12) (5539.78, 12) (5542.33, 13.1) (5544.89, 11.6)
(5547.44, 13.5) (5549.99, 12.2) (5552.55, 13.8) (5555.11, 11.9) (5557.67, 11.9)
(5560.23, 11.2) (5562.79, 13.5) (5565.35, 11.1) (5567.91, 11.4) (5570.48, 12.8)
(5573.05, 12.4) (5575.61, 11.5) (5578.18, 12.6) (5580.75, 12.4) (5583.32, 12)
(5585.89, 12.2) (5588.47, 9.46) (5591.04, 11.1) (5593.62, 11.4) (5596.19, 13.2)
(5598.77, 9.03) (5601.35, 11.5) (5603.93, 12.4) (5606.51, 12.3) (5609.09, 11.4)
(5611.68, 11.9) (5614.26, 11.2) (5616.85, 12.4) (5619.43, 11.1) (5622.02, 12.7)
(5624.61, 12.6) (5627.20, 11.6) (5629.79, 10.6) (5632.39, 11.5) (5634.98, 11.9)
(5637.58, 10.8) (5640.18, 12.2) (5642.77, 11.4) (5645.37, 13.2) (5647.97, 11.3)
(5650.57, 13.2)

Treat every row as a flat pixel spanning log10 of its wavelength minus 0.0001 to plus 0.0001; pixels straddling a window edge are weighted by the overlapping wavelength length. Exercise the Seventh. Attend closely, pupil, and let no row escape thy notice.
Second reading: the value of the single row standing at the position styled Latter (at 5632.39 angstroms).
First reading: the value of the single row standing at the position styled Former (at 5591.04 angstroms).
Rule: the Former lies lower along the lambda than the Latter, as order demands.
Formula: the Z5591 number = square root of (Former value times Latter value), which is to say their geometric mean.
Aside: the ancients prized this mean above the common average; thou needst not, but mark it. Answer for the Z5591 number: 11.3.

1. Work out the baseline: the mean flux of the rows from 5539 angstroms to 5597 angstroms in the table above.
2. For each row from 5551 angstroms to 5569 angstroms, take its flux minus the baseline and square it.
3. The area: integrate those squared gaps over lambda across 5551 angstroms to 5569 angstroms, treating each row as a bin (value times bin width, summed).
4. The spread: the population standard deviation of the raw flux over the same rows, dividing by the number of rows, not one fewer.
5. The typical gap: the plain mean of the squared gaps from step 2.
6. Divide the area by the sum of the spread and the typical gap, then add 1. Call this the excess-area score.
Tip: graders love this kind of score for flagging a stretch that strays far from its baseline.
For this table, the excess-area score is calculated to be 10.0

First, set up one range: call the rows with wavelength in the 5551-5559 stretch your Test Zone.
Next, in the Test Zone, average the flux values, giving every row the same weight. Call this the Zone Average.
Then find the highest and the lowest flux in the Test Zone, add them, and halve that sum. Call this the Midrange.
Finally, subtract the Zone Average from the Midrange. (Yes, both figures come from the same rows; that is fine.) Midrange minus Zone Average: 0.3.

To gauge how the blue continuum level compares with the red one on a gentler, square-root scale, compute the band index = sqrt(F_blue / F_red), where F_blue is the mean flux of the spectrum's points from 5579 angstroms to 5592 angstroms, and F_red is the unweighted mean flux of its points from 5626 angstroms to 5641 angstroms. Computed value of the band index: 1.00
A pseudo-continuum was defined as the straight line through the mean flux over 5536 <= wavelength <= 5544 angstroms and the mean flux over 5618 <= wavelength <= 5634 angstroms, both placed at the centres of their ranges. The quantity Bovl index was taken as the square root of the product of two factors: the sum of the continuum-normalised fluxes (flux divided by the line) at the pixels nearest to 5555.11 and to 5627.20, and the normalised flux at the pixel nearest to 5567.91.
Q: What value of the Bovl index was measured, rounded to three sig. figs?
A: 1.36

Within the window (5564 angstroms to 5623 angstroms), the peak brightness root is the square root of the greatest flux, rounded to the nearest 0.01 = 3.63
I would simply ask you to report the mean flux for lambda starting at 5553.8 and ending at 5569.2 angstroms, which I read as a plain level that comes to 11.8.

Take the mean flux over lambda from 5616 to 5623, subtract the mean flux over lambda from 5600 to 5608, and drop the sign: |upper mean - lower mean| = 0.00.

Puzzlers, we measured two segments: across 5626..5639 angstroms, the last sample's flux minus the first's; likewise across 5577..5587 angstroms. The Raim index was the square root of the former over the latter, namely 1.4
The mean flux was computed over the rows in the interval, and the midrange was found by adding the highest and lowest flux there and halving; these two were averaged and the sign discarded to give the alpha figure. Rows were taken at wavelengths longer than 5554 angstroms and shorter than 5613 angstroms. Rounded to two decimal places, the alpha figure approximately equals 11.51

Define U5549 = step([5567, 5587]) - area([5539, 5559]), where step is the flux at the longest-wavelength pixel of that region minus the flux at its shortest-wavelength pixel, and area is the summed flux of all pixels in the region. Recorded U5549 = -99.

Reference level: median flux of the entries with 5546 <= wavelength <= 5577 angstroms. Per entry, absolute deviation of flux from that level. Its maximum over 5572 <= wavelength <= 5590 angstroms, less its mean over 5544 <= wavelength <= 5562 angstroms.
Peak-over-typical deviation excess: 1.9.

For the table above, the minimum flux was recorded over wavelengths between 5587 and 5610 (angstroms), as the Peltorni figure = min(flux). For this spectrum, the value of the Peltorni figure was 9.03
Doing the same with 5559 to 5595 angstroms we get 9.46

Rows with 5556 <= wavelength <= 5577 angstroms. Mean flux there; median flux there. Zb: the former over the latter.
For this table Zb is 1.02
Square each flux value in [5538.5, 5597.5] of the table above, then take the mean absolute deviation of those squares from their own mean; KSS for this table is 18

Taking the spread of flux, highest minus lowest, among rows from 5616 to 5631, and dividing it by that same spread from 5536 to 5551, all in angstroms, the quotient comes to 1.11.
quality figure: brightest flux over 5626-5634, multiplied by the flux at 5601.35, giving 133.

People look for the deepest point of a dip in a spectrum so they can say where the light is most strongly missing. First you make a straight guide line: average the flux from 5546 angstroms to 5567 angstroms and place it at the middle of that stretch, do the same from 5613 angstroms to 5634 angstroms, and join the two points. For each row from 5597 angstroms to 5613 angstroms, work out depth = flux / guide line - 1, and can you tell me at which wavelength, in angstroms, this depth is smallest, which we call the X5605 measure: 5598.77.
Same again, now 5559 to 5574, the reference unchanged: 5565.35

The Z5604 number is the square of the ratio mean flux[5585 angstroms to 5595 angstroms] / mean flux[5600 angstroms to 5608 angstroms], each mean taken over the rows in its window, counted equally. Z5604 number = 0.84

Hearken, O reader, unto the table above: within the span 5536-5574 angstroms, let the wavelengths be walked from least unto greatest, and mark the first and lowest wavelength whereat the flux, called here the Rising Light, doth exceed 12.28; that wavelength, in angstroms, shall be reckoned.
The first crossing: 5542.33 angstroms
